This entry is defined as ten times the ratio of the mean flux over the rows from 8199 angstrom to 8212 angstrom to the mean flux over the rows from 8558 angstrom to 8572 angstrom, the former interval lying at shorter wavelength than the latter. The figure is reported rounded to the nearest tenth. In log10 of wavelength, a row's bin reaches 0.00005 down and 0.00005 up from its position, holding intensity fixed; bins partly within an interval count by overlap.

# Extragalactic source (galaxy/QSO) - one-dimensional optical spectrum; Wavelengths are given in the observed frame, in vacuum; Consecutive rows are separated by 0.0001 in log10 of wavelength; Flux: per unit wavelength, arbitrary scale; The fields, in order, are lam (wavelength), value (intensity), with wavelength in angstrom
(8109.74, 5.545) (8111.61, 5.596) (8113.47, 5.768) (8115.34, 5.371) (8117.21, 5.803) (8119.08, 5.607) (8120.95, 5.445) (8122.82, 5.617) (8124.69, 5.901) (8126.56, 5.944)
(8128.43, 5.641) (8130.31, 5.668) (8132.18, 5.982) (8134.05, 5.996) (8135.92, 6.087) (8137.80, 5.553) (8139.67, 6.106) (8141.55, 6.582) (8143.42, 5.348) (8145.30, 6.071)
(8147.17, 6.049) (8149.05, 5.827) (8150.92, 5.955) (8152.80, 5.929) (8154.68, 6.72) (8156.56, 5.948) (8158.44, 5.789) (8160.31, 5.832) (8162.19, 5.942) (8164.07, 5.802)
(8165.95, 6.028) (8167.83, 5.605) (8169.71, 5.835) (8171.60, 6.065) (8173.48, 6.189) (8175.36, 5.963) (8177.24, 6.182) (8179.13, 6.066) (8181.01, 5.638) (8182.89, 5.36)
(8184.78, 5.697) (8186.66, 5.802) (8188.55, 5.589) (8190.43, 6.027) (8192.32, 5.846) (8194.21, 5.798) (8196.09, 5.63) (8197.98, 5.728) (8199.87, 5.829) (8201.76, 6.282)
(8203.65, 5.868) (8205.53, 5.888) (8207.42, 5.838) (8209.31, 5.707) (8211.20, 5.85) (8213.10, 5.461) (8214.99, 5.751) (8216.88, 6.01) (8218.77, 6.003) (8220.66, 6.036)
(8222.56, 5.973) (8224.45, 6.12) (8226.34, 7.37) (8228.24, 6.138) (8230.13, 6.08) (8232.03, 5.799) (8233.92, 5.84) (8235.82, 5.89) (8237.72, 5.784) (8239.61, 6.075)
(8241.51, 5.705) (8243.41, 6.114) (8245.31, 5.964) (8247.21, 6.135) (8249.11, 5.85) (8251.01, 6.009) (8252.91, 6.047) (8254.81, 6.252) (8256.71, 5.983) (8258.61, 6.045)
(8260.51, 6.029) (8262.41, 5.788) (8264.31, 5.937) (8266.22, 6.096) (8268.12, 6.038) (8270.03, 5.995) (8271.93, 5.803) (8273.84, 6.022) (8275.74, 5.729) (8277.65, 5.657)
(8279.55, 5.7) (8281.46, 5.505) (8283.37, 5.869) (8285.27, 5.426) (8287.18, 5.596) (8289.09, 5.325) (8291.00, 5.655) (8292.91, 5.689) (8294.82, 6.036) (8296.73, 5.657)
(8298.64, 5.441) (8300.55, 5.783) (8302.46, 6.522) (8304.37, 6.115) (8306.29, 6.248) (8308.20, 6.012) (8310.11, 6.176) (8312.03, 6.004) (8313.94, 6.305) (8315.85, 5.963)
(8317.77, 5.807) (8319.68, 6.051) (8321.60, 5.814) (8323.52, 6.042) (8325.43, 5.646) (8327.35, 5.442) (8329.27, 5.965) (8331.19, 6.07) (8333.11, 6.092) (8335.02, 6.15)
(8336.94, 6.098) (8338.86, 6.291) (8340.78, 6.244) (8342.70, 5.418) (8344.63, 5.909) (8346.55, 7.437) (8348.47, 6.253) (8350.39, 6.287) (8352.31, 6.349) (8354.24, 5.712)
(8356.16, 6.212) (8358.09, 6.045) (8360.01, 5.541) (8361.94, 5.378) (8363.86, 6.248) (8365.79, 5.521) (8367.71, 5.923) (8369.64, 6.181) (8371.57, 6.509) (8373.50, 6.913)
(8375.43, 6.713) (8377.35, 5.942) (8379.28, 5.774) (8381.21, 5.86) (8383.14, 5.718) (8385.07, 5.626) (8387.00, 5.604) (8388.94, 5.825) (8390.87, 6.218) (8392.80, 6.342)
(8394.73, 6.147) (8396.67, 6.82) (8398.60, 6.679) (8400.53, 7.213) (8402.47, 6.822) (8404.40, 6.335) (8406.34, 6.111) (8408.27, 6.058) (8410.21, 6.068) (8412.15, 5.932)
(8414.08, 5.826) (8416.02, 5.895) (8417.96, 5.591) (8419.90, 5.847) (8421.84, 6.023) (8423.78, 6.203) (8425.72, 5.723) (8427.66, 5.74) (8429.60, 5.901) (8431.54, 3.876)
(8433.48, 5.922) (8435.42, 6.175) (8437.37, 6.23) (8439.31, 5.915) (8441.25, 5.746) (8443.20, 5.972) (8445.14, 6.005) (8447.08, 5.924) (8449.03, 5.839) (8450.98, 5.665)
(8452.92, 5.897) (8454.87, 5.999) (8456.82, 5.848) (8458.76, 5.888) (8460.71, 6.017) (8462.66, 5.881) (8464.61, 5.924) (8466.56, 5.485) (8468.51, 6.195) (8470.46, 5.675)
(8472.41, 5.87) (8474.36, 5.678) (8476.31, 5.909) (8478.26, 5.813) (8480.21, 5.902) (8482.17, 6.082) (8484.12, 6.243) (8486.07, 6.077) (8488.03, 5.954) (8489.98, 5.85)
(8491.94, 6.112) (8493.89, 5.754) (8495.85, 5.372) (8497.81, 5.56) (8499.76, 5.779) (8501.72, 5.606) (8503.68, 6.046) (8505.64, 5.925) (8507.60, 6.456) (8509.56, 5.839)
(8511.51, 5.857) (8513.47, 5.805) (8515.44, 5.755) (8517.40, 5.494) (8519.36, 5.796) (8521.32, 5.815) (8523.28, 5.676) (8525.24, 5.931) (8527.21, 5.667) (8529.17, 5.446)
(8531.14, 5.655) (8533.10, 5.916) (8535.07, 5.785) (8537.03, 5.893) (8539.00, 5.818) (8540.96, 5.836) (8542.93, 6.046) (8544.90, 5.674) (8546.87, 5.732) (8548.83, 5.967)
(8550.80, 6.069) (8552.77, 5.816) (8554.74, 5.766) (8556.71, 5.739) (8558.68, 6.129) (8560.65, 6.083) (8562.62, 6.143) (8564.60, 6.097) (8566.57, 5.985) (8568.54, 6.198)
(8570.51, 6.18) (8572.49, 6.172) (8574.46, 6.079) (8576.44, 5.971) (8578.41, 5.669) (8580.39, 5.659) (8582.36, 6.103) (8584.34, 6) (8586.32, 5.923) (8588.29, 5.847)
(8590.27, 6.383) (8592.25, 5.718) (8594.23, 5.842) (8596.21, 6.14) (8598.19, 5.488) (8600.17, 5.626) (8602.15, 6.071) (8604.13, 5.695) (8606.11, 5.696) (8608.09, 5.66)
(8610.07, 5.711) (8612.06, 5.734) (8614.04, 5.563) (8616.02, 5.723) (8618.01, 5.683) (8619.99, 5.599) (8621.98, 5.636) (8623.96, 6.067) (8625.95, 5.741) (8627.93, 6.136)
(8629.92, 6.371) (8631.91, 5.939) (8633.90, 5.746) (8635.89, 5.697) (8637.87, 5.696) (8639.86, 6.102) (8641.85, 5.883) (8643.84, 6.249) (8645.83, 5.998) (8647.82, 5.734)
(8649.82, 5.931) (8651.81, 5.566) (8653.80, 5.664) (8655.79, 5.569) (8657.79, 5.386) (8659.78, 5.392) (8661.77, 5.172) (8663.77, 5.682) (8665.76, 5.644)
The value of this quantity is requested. 9.6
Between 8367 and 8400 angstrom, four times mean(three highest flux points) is 27.3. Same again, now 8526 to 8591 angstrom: 25.0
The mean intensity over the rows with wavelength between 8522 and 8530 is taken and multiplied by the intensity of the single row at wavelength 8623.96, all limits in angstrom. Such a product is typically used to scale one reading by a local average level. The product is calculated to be 34.5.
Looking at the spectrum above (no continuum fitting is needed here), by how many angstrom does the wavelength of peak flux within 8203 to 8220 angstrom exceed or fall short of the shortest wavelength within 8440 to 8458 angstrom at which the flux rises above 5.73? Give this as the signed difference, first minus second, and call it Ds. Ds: -224.4 angstrom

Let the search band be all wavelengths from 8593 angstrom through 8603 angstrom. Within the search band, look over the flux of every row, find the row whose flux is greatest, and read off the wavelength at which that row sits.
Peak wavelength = 8596.21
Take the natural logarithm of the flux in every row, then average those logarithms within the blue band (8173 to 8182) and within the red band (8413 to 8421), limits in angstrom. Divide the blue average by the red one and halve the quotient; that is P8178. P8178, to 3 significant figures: 0.510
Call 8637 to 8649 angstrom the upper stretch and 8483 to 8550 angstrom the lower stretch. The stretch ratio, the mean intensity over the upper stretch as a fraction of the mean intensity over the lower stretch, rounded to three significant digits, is 1.02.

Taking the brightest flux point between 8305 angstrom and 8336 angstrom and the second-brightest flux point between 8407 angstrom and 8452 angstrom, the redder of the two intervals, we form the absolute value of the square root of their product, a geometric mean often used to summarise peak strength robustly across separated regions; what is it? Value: 6.25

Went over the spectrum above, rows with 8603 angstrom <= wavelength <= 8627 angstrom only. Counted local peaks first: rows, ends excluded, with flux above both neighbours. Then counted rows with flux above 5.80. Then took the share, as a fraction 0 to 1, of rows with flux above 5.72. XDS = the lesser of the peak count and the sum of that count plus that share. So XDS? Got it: 1.3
